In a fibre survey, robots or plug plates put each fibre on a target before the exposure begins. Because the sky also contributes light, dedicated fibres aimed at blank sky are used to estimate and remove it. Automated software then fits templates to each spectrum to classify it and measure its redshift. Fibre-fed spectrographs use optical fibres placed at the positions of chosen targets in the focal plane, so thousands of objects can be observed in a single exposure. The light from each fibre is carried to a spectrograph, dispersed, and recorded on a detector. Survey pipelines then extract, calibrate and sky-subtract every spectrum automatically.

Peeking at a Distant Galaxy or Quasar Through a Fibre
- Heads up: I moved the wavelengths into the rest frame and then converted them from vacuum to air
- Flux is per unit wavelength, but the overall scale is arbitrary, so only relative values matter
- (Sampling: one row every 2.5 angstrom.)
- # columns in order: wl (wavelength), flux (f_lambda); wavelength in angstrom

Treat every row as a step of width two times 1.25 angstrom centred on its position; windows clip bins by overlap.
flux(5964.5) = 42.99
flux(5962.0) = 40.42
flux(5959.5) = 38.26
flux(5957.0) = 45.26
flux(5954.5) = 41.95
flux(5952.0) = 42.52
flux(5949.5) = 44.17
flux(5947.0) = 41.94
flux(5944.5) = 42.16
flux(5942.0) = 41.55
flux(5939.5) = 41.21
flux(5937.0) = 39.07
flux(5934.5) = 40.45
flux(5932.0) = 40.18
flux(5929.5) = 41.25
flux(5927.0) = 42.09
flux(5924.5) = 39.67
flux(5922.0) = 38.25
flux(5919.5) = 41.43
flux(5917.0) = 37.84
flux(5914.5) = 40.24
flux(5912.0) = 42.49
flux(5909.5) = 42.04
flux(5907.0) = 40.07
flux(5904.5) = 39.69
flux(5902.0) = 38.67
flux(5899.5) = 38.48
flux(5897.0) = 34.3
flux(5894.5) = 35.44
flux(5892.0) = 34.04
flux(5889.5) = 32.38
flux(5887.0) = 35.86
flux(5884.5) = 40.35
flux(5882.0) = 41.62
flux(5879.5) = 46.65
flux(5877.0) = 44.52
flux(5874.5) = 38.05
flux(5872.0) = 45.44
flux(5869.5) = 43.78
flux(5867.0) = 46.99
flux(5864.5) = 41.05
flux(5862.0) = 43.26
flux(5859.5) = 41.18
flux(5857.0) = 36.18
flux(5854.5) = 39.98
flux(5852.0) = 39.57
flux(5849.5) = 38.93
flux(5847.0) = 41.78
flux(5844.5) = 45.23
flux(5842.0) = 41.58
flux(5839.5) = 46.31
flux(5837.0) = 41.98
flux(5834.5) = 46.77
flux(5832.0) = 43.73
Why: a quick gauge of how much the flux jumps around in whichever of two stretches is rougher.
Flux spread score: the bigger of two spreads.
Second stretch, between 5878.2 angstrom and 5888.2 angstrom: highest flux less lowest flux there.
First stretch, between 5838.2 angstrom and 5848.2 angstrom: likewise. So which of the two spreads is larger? 11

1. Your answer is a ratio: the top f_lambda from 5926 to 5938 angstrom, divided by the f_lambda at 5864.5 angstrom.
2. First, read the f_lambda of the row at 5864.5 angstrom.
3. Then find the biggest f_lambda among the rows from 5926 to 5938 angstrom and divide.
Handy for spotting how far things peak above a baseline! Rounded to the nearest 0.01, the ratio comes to 1.03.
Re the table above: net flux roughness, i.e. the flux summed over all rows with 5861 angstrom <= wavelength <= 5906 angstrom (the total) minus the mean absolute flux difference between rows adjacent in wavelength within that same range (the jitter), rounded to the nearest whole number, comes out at 717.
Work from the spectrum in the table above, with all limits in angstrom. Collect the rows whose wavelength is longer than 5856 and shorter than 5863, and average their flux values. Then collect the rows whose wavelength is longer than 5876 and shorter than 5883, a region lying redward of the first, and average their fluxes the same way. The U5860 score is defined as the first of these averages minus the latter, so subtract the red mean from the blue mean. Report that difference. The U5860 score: -4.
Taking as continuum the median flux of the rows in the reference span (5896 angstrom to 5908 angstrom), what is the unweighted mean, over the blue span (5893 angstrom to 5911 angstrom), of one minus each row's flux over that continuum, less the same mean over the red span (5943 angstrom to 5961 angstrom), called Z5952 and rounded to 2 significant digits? 0.10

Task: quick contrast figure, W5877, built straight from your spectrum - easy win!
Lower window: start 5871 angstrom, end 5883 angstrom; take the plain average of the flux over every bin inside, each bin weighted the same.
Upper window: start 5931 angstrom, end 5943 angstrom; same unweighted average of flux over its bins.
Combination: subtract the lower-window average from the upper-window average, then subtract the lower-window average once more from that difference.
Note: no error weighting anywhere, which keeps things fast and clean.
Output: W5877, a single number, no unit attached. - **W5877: -46.0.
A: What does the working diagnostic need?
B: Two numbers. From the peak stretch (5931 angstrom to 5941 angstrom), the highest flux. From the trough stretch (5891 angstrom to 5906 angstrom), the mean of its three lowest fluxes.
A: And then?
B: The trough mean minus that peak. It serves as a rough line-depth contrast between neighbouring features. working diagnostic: -6.6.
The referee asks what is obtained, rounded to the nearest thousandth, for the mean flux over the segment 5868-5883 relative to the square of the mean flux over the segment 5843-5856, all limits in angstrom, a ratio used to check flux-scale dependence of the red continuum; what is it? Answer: 0.026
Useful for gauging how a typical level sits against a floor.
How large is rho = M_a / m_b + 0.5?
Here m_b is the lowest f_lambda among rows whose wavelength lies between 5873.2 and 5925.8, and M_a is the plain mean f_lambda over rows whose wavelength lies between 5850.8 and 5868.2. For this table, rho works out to 1.77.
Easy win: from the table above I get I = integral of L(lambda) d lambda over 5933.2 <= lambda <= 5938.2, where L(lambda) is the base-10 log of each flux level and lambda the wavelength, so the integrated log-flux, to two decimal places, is 8.00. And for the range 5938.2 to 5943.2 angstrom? 8.08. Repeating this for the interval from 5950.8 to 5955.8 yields 8.13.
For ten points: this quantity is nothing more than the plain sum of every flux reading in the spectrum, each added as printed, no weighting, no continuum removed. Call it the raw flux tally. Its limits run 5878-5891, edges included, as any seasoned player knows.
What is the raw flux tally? 197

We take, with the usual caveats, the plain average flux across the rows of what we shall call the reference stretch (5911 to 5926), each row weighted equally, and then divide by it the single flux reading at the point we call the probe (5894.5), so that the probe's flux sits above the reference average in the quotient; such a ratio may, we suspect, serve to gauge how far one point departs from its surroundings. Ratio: 0.89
